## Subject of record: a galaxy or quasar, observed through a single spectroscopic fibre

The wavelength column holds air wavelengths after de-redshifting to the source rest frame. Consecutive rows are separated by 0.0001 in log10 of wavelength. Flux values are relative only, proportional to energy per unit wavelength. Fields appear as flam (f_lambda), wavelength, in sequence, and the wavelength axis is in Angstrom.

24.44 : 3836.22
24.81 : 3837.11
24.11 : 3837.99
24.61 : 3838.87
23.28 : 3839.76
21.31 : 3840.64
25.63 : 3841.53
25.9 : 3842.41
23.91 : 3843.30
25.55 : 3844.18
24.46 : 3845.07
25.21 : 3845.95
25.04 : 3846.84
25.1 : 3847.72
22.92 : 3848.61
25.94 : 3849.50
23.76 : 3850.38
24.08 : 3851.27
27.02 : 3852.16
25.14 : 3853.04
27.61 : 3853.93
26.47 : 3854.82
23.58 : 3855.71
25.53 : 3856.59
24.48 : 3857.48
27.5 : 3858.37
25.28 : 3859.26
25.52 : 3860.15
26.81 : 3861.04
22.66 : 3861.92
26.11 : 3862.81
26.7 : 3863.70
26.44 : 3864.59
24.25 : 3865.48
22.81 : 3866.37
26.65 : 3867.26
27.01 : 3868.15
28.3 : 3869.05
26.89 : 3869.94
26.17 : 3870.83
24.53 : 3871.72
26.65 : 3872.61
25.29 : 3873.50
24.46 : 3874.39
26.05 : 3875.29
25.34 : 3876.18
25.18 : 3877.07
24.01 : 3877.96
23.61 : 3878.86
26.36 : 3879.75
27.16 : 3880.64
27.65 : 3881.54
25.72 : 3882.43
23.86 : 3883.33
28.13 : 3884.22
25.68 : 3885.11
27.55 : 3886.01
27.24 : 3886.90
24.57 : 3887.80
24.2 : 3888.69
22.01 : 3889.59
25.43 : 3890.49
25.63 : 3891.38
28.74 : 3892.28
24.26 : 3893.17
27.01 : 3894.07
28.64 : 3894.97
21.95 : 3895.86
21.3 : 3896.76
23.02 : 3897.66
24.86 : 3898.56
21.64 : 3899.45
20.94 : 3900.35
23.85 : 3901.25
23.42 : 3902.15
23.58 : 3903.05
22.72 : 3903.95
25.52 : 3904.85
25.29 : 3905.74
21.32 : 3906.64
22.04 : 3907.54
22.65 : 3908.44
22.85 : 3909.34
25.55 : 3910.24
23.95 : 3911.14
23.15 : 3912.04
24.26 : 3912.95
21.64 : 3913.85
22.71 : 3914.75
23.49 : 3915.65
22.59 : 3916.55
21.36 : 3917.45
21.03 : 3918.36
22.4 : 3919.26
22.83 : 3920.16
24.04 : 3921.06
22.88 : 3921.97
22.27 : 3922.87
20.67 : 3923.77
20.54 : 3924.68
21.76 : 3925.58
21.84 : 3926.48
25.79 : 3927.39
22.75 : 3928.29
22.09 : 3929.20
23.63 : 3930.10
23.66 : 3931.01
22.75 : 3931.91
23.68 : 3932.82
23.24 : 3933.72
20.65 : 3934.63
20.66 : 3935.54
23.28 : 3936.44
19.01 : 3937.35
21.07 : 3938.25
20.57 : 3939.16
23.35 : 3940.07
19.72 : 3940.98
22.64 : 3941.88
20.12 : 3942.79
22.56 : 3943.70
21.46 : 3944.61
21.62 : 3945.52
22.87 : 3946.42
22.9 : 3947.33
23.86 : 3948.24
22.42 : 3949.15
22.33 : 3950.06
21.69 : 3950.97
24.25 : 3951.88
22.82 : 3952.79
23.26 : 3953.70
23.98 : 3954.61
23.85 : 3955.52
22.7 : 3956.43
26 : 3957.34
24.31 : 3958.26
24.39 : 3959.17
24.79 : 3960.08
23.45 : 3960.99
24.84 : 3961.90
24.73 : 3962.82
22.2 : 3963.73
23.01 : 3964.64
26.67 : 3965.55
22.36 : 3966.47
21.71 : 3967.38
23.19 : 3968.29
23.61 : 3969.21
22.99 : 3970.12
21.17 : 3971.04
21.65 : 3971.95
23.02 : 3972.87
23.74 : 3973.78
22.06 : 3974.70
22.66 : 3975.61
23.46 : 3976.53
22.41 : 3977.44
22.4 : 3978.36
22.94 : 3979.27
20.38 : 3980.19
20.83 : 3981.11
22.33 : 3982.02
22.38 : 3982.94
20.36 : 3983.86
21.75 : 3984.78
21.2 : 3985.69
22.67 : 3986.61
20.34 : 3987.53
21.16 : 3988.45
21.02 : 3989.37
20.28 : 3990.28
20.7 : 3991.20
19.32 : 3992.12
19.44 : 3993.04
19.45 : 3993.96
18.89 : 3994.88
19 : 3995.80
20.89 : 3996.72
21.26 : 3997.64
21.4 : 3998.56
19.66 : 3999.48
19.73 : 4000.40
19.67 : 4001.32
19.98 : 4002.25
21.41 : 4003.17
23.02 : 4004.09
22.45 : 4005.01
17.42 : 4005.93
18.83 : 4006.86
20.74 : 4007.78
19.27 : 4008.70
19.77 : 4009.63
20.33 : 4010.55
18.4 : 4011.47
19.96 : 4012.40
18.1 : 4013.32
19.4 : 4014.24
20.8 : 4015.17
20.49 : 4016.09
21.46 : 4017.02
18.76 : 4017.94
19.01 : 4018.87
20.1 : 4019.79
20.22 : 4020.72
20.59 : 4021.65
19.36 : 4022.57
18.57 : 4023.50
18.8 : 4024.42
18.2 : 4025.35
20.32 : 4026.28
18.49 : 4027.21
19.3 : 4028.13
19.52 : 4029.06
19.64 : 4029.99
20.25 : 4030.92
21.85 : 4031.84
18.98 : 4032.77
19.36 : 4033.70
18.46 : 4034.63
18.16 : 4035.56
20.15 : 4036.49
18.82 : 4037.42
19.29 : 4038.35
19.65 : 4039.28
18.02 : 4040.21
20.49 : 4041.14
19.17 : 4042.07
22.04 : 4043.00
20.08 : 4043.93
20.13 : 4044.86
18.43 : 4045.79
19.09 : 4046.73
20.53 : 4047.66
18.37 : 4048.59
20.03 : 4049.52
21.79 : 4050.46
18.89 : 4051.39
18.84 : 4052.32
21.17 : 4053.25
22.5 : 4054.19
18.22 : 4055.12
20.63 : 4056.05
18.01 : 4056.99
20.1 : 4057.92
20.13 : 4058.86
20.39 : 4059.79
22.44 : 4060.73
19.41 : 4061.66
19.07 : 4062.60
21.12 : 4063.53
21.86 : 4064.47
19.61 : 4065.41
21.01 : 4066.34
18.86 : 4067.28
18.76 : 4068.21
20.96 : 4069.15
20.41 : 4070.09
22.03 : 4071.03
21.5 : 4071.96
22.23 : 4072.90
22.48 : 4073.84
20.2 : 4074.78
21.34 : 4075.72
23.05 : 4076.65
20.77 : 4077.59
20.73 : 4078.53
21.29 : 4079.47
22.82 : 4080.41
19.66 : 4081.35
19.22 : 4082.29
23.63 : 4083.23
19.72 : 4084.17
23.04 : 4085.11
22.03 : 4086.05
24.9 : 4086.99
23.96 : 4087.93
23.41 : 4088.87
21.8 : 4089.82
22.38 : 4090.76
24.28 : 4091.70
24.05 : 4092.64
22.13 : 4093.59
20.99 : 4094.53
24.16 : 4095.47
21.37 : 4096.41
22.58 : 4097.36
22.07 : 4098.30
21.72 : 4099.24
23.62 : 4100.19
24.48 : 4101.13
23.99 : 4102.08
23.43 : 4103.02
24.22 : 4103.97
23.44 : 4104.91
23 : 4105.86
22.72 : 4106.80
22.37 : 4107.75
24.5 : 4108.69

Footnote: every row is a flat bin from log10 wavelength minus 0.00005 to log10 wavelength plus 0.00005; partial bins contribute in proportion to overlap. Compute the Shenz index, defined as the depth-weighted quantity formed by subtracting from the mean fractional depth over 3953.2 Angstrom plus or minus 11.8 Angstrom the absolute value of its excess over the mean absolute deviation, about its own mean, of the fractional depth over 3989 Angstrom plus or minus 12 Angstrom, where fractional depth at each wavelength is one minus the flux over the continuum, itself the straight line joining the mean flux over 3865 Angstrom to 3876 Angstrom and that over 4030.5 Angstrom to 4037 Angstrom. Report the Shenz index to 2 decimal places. -0.09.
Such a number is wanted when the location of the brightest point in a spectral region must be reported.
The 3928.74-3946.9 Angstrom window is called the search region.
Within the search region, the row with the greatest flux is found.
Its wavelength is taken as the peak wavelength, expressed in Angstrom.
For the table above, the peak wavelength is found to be 3932.82 Angstrom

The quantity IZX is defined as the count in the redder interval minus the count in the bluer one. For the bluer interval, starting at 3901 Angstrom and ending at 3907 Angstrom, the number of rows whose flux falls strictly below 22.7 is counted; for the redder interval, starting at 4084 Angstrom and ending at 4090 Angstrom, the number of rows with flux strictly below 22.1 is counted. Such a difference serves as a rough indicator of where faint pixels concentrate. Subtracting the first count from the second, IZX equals 2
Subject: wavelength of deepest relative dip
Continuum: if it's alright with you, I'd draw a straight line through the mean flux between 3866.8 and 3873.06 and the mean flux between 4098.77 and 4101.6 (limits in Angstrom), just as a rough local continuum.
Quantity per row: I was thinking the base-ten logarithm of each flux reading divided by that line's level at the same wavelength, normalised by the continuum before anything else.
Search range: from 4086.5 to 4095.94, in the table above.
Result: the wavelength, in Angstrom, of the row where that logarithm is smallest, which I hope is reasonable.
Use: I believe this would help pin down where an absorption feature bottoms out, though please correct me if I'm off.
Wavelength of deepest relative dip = 4094.53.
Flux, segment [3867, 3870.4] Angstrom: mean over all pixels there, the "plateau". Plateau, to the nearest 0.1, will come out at 27.2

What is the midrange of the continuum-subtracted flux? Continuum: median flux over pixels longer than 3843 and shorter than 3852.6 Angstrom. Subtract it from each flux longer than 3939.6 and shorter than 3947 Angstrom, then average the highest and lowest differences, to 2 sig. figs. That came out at -3.5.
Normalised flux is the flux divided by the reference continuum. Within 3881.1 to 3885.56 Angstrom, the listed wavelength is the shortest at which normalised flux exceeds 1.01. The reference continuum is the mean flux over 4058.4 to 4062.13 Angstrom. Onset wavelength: 3881.54 Angstrom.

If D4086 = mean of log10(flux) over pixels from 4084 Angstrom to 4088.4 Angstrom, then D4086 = 1.36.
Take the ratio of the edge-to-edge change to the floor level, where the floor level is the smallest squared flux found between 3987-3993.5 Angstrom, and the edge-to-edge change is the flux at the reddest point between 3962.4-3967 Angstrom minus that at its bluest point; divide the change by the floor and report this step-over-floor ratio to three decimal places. -0.006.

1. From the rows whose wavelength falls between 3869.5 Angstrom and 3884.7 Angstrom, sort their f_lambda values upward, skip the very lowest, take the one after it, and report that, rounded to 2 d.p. 23.86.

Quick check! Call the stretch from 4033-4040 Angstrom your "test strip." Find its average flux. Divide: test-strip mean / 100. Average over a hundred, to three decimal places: 0.191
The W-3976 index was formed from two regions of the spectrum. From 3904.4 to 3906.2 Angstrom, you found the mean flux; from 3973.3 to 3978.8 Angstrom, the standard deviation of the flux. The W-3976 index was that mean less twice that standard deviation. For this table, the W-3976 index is 24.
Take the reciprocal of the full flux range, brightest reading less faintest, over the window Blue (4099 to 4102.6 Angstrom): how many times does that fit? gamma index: 0.36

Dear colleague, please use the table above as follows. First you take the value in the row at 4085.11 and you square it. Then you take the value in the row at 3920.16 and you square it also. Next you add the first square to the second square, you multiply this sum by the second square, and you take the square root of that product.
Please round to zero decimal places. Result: 740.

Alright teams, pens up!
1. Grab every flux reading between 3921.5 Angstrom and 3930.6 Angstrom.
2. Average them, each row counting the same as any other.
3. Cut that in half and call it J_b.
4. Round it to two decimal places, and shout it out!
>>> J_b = 11.21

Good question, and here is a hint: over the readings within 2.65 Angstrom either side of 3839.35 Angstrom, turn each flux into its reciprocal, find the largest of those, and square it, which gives 0.0022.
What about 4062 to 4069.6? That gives 0.0028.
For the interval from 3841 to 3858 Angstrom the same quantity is 0.0019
